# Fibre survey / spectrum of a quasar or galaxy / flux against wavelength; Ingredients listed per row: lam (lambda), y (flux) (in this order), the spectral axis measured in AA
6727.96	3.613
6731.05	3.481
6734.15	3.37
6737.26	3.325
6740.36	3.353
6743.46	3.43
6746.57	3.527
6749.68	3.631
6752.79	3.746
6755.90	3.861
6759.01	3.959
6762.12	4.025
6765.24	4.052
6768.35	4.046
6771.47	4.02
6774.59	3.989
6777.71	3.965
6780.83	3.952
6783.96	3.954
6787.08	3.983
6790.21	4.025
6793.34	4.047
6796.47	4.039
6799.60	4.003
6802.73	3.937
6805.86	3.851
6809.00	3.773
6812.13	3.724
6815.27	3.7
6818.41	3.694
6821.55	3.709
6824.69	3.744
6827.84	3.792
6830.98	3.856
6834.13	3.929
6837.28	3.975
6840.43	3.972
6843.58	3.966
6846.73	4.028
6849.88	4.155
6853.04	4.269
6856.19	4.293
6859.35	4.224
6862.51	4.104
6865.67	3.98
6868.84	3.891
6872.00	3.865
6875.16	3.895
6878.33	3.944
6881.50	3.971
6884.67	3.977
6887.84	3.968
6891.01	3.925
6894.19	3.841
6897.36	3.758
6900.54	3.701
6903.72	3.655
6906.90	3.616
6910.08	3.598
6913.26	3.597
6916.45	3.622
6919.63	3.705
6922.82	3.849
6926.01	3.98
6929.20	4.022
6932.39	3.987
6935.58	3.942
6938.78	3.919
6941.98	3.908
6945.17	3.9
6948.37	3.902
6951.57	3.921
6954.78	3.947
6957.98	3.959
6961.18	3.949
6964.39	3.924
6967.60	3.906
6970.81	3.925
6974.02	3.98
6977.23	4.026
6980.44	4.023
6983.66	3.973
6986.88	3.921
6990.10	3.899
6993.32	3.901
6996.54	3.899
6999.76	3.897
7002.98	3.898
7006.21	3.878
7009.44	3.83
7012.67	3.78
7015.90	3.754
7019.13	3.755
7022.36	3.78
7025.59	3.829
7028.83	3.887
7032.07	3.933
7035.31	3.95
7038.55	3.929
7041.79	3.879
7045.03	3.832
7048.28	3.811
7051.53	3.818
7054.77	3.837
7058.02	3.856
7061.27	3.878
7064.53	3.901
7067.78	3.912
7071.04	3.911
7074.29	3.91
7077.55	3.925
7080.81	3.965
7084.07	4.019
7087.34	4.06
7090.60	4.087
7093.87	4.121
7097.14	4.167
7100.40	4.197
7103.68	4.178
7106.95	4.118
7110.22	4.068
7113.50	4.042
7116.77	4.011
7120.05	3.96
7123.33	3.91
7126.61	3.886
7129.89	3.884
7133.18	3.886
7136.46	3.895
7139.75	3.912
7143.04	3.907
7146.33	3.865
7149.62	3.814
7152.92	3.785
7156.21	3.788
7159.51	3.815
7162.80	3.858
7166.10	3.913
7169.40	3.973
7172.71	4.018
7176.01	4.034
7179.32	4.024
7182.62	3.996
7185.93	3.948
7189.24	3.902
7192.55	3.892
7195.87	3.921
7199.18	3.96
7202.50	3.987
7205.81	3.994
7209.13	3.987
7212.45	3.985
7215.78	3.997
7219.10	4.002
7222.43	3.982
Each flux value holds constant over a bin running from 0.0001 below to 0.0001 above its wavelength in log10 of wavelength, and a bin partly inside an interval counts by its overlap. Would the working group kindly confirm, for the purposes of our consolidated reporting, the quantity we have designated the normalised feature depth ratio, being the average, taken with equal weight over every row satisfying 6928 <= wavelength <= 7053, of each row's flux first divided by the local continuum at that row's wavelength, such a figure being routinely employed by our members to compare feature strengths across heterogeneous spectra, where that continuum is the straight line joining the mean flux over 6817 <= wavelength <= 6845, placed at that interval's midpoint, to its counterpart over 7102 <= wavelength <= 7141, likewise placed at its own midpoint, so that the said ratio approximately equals 1.00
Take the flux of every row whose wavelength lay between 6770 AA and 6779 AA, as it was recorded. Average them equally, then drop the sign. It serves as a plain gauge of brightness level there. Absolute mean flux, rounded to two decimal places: 3.99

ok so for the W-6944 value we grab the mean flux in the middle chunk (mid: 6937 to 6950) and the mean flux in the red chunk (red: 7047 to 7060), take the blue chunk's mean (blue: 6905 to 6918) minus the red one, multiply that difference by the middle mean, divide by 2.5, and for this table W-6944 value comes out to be -0.35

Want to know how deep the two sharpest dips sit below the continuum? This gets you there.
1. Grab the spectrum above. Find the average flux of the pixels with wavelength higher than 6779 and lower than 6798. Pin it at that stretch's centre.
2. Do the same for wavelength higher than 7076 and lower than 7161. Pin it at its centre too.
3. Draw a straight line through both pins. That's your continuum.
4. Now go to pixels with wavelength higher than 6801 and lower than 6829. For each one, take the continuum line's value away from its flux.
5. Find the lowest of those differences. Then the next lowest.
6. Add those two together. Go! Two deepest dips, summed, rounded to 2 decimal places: -0.60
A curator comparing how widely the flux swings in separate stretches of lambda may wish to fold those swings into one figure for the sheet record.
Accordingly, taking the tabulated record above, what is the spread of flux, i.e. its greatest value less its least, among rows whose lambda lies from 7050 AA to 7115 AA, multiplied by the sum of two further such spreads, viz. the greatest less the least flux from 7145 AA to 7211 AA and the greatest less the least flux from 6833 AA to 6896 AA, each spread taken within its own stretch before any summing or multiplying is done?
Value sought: 0.27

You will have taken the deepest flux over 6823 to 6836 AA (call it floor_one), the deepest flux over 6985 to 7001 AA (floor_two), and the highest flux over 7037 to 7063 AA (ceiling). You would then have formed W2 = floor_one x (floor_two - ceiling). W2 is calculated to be -0.12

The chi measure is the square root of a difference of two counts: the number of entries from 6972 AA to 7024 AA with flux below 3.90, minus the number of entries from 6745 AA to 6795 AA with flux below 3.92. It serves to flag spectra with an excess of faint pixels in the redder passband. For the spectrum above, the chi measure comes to 2.4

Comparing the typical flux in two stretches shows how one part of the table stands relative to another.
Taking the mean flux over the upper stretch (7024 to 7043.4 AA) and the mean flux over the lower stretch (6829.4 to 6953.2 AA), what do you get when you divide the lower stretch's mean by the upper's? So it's 1.00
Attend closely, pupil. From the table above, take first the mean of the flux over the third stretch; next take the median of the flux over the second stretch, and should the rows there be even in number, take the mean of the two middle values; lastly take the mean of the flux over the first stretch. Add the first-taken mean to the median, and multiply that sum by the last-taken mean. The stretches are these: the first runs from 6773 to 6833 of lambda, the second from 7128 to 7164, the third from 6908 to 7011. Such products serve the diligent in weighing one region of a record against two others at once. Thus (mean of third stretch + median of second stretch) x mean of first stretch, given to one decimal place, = 30.1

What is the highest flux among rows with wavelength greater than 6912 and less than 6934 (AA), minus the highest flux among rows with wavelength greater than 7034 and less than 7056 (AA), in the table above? 0.07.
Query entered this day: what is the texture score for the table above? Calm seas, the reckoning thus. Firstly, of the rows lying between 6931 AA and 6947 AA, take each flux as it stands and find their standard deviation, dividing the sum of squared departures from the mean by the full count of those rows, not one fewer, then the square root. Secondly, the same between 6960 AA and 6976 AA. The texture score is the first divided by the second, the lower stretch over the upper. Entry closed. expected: 1.2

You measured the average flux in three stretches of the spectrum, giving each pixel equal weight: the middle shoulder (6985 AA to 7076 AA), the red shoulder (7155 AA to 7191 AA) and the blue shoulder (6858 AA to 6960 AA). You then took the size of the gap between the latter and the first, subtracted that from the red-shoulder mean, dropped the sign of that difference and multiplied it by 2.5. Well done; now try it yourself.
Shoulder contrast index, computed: 9.81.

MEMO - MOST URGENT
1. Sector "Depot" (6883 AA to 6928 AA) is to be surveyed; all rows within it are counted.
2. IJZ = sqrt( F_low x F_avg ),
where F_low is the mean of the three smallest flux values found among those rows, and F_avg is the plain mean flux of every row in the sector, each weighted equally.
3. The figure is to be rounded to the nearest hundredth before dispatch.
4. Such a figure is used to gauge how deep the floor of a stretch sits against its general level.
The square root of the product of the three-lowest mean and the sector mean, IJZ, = 3.69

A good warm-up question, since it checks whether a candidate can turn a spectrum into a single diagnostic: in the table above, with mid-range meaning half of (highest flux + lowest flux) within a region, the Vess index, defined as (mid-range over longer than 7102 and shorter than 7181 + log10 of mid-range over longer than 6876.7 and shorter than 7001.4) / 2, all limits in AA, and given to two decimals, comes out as 2.28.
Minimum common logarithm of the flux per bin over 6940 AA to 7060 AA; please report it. 0.574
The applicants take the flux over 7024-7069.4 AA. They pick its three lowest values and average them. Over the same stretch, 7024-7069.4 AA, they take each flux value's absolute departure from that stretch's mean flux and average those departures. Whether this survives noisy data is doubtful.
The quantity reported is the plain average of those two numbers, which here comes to 1.929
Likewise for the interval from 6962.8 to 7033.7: 1.910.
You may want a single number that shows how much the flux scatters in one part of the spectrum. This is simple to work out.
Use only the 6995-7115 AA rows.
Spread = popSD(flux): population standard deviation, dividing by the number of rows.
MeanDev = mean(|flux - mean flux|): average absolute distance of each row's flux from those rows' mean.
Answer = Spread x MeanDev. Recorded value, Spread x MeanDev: 0.0116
